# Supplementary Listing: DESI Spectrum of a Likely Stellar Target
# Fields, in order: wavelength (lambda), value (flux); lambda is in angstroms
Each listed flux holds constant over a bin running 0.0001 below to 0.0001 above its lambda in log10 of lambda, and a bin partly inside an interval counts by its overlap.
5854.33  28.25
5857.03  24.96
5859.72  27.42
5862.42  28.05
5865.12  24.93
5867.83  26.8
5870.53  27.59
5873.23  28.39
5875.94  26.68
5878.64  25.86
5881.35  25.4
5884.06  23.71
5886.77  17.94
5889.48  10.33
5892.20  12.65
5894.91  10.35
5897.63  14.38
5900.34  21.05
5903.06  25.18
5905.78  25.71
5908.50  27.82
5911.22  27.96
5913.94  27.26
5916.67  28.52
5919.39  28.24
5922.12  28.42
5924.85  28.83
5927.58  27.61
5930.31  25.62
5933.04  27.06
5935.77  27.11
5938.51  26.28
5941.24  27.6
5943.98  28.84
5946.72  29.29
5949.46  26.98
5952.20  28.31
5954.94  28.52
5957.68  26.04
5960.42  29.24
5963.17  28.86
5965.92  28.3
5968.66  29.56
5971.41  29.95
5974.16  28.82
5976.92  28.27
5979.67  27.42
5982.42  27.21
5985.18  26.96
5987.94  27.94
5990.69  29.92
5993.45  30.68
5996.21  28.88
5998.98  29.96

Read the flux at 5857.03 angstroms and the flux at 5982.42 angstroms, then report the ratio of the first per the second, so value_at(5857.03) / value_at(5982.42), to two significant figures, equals 0.92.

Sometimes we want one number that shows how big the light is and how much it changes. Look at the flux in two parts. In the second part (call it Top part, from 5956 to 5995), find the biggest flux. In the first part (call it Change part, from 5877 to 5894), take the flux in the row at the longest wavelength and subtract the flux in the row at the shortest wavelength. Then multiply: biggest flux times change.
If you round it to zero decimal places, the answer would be -405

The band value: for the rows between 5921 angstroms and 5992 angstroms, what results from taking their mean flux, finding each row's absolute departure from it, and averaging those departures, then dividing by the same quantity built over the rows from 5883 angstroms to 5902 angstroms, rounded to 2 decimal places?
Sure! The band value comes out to 0.22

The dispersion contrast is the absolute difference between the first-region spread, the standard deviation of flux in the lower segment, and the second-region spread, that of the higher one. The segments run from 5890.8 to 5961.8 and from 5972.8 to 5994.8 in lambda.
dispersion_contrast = 3.8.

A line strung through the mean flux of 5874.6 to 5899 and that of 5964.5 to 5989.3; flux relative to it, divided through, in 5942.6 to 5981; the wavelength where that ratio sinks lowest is 5979.67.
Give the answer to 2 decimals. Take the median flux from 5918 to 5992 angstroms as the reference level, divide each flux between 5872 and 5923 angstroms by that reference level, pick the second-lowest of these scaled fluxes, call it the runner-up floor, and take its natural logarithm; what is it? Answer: -1.00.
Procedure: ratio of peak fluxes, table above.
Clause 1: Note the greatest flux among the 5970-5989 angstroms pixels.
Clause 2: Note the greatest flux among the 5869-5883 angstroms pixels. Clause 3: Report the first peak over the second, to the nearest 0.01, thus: 1.05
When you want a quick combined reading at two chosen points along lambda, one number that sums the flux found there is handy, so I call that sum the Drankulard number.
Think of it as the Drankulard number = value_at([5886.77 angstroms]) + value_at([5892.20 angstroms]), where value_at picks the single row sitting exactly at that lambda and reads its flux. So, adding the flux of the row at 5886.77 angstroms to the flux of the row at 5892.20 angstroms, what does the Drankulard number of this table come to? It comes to 30.6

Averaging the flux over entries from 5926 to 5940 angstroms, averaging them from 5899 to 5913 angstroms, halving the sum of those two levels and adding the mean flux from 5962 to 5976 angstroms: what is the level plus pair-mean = 55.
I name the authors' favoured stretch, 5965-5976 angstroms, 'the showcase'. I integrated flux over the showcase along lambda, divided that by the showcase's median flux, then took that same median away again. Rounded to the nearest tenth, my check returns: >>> -18.2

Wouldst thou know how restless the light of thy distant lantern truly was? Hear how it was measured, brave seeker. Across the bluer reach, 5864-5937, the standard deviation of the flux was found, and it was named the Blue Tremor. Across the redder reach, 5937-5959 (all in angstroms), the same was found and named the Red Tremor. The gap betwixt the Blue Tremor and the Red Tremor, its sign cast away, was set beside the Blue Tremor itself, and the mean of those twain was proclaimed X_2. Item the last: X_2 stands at 5.1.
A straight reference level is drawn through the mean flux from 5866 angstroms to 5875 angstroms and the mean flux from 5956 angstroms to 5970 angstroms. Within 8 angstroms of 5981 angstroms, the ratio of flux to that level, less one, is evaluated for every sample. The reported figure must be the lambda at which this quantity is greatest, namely 5974.16 angstroms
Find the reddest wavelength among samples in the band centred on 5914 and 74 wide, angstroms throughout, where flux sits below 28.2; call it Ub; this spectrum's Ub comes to 5949.46 angstroms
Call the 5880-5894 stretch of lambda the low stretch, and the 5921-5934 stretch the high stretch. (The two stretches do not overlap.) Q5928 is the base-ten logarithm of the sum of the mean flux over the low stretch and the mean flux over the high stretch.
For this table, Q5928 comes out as 1.66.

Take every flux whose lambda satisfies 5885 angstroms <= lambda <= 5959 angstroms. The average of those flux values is 25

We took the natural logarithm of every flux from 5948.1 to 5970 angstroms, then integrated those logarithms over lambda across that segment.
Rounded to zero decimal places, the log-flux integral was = 73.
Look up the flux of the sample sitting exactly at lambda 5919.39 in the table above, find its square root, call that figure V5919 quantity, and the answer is 5.31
